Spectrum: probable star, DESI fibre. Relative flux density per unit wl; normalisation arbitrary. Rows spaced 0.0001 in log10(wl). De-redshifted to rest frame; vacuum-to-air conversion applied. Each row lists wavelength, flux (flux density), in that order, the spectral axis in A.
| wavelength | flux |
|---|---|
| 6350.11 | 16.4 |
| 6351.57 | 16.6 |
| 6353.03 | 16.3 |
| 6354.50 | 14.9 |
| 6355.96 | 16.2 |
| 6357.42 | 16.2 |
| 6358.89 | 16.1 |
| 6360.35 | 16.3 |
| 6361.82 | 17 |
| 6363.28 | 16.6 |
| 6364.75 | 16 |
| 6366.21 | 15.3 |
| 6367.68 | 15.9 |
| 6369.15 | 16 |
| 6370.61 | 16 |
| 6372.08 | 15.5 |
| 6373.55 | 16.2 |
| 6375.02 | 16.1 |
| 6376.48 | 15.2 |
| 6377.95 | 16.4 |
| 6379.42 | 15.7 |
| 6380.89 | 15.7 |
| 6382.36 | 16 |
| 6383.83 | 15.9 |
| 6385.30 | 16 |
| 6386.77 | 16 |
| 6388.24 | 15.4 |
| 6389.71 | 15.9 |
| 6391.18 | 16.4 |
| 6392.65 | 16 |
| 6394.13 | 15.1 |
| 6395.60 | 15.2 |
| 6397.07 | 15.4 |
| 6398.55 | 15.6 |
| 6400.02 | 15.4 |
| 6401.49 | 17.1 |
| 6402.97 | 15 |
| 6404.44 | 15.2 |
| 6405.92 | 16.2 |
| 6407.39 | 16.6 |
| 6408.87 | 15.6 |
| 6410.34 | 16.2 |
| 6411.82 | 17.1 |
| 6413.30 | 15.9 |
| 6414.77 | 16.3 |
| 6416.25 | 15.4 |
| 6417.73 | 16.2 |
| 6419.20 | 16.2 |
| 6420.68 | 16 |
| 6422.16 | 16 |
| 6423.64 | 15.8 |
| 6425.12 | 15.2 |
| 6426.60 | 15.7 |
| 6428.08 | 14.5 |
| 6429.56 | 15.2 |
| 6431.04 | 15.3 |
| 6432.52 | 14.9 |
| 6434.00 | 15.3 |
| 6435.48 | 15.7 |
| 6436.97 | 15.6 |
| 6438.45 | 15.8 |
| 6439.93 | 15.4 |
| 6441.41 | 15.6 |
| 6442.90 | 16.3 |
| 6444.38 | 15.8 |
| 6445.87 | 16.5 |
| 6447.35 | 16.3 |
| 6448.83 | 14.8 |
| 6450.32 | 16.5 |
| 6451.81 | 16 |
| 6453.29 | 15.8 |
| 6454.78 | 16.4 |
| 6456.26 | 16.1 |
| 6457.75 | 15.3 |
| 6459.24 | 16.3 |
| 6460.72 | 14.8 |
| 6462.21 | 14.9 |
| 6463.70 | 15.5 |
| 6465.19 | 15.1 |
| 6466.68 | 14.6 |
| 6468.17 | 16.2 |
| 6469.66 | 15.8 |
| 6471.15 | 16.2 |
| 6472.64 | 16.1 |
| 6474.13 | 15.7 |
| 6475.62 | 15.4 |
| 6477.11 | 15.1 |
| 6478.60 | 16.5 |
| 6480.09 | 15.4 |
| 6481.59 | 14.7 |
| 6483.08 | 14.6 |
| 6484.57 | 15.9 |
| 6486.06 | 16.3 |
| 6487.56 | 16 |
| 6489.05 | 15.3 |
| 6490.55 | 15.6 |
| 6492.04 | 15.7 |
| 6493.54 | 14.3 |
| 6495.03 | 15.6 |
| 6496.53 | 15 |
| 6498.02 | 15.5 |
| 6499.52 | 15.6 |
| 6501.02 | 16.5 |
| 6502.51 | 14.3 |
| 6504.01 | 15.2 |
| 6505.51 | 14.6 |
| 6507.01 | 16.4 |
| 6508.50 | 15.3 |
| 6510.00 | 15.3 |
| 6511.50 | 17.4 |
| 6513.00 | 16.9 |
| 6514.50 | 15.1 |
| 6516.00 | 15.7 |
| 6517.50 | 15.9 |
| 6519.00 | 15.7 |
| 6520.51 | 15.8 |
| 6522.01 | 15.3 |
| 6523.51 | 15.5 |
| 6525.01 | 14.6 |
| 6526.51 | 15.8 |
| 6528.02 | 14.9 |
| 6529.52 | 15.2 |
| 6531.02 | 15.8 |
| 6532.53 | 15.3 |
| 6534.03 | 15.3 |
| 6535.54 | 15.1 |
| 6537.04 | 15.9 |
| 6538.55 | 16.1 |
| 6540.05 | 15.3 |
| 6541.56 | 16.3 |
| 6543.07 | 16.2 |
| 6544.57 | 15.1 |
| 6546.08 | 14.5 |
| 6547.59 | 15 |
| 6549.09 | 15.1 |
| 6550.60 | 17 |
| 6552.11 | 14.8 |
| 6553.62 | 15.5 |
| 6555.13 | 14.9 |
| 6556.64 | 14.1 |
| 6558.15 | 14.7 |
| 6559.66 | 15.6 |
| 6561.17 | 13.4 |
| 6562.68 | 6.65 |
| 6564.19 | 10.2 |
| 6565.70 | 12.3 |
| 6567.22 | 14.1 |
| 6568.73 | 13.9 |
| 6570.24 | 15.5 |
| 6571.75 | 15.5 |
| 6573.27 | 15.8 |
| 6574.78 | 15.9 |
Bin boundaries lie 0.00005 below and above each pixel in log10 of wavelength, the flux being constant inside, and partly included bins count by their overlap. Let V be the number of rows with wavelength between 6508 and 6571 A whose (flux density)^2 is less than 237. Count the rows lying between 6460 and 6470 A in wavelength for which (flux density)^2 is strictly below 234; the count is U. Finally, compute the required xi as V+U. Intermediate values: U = 4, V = 25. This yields 29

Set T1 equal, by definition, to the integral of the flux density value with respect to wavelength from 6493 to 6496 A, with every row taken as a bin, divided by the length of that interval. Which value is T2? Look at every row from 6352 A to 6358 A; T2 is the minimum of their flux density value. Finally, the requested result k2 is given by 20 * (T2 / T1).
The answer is 19.9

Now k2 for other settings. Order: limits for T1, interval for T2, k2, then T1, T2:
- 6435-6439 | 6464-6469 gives 18.6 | 15.7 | 14.6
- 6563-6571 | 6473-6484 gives 22.7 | 12.9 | 14.6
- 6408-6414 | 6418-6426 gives 18.8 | 16.2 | 15.2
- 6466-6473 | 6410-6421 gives 19.5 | 15.8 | 15.4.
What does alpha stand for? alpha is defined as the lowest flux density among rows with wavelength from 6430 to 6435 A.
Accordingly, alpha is 14.9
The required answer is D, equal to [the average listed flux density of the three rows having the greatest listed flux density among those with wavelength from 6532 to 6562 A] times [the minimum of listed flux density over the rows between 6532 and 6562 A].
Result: 221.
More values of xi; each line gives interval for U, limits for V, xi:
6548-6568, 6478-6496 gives 14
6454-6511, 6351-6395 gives 16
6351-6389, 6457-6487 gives 10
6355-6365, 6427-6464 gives 9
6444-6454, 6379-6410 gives 5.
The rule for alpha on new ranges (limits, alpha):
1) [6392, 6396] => 15.1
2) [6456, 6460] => 15.3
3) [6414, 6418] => 15.4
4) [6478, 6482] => 14.7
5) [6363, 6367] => 15.3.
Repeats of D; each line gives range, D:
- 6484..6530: 242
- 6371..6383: 247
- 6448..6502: 236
